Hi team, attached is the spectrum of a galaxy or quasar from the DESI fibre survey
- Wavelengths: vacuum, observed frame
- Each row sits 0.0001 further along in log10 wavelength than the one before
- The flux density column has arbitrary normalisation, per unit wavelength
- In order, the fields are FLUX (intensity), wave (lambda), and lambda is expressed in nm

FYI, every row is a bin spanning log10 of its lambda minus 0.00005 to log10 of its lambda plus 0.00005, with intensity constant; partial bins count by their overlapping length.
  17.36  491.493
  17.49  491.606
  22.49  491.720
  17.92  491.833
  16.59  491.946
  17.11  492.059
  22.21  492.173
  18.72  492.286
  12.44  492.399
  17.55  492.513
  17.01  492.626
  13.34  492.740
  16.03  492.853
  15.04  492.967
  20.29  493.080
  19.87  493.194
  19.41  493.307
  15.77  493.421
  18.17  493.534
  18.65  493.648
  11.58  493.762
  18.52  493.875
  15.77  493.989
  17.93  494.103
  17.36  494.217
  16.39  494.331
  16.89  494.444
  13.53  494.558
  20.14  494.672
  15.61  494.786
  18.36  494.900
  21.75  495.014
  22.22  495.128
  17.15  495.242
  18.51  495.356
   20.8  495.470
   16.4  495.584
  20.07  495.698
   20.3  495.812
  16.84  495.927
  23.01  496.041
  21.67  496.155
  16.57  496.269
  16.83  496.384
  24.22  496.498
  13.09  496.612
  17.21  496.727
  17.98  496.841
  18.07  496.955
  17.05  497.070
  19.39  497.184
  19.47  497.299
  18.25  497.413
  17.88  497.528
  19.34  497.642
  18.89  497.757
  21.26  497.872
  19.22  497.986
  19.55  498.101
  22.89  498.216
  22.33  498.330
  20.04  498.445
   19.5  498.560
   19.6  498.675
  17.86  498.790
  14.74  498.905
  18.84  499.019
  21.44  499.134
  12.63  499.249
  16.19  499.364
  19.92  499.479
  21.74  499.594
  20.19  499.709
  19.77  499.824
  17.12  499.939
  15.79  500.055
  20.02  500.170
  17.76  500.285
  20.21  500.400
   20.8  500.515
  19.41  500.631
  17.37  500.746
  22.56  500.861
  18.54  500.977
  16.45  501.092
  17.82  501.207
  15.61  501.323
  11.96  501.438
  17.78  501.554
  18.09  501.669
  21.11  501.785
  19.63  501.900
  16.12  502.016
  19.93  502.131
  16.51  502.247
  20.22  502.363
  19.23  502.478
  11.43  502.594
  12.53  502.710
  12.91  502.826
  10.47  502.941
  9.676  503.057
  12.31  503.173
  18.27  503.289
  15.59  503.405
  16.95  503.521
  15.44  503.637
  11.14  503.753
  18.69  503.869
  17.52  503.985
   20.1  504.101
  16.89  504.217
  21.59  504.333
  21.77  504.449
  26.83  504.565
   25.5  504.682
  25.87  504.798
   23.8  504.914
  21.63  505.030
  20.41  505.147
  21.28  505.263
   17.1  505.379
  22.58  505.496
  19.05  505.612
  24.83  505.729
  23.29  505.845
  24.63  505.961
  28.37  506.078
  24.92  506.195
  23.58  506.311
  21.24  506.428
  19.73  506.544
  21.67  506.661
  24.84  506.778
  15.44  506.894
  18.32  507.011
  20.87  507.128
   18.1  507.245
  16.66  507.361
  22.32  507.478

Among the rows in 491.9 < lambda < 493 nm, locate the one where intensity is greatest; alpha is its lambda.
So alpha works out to 492.173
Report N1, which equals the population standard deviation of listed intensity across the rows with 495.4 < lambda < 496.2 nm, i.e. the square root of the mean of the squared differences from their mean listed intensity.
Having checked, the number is 2.2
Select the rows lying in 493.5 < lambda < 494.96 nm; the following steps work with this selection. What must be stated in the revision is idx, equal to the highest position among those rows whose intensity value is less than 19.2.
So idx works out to 494.900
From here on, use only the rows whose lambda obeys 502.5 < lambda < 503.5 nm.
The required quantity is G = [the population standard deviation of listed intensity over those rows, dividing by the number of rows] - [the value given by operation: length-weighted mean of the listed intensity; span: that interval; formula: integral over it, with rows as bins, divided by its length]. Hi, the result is -10.6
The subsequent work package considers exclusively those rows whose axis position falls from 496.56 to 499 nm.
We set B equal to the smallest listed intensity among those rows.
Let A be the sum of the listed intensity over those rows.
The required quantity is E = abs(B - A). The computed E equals 381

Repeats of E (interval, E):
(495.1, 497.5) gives 382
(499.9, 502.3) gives 369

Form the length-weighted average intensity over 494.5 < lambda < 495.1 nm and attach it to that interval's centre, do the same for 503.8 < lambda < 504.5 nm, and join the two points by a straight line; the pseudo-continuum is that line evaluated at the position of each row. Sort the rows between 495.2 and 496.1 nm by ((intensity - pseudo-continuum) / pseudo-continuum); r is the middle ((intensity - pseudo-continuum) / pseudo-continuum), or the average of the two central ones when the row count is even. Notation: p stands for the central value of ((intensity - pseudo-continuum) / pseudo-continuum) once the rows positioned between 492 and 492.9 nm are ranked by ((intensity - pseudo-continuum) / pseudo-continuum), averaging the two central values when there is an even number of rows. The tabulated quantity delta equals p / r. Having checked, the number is -0.6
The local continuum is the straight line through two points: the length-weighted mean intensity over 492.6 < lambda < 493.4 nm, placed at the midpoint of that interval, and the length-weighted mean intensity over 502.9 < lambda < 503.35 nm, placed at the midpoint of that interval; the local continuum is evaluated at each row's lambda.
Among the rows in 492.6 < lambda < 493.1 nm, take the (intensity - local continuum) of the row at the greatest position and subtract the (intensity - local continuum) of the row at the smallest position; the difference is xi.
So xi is 3.5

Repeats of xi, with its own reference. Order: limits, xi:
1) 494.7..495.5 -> 5.5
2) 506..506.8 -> -3.2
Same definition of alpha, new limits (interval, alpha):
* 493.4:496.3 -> 496.041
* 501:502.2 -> 501.785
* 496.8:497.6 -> 497.299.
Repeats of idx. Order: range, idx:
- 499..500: 499.939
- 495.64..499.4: 499.364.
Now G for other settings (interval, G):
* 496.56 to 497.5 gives -15.7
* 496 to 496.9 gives -15.2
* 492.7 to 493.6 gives -15.0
